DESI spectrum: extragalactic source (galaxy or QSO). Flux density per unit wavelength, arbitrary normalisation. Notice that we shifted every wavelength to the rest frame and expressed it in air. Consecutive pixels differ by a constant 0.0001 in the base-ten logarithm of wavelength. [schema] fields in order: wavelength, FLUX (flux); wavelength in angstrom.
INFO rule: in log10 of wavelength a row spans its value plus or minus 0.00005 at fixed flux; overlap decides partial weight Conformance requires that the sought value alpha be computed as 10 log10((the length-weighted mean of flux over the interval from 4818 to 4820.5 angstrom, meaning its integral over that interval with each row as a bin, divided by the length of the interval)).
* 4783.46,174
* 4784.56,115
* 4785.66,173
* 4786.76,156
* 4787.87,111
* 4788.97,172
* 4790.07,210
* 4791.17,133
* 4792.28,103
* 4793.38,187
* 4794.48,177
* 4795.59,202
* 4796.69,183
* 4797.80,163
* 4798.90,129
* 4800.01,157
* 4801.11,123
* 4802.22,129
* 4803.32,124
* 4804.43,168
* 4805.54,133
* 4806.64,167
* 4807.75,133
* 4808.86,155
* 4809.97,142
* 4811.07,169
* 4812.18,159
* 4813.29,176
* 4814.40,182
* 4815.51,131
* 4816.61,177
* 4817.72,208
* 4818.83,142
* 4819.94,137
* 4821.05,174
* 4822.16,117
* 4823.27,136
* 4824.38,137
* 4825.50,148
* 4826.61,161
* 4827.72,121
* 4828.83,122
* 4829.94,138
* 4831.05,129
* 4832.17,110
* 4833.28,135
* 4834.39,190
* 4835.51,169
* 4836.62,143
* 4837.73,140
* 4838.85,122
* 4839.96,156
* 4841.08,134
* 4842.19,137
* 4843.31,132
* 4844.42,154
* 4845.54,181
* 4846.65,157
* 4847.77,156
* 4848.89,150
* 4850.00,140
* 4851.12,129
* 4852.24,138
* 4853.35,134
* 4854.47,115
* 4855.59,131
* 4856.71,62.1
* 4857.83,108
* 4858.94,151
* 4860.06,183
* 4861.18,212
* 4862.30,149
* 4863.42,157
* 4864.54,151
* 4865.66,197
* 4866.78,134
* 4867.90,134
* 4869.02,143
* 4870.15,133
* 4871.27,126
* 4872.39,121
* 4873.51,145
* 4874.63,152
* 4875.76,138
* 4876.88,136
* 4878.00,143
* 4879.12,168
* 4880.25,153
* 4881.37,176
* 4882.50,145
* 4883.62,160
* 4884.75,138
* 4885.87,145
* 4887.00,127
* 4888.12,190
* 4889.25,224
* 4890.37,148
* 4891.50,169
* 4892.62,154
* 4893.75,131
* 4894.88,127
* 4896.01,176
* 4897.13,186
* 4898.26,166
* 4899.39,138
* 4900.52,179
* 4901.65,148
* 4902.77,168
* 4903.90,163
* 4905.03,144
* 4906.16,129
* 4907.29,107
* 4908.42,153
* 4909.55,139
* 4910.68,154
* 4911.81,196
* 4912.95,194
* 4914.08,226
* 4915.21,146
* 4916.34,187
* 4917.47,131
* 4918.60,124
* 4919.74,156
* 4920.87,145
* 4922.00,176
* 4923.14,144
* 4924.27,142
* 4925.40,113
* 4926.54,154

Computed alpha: 21.7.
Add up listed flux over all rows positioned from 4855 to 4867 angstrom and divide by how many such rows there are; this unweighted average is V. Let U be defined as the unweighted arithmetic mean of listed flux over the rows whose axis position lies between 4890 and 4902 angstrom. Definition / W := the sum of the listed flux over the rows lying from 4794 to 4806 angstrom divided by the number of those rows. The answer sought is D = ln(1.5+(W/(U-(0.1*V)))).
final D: 0.95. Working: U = 157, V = 149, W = 153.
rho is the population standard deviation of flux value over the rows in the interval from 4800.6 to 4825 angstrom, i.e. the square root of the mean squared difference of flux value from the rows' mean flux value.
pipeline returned 23.3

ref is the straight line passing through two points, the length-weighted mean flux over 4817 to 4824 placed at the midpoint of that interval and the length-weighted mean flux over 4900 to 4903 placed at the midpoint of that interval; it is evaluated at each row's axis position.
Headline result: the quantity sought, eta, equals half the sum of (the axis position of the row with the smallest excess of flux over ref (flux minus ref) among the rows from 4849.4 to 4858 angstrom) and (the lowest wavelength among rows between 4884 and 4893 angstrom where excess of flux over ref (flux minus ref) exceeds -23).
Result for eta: 4871.3 angstrom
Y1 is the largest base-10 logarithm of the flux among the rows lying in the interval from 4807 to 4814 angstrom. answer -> 2.25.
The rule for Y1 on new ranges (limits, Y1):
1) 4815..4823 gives 2.32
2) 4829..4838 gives 2.28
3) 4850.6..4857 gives 2.14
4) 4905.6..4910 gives 2.18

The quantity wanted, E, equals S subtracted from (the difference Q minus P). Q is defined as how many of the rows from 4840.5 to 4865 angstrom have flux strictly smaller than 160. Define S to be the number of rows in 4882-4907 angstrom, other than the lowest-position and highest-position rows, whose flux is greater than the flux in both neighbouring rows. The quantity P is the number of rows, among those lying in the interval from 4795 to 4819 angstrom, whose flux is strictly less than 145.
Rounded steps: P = 9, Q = 19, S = 7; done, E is 3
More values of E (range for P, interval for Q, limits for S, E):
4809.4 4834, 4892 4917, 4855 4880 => -6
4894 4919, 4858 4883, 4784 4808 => 1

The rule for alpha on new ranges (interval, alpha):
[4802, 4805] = 21.5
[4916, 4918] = 21.9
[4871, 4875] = 21.3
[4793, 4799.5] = 22.4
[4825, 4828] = 21.6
